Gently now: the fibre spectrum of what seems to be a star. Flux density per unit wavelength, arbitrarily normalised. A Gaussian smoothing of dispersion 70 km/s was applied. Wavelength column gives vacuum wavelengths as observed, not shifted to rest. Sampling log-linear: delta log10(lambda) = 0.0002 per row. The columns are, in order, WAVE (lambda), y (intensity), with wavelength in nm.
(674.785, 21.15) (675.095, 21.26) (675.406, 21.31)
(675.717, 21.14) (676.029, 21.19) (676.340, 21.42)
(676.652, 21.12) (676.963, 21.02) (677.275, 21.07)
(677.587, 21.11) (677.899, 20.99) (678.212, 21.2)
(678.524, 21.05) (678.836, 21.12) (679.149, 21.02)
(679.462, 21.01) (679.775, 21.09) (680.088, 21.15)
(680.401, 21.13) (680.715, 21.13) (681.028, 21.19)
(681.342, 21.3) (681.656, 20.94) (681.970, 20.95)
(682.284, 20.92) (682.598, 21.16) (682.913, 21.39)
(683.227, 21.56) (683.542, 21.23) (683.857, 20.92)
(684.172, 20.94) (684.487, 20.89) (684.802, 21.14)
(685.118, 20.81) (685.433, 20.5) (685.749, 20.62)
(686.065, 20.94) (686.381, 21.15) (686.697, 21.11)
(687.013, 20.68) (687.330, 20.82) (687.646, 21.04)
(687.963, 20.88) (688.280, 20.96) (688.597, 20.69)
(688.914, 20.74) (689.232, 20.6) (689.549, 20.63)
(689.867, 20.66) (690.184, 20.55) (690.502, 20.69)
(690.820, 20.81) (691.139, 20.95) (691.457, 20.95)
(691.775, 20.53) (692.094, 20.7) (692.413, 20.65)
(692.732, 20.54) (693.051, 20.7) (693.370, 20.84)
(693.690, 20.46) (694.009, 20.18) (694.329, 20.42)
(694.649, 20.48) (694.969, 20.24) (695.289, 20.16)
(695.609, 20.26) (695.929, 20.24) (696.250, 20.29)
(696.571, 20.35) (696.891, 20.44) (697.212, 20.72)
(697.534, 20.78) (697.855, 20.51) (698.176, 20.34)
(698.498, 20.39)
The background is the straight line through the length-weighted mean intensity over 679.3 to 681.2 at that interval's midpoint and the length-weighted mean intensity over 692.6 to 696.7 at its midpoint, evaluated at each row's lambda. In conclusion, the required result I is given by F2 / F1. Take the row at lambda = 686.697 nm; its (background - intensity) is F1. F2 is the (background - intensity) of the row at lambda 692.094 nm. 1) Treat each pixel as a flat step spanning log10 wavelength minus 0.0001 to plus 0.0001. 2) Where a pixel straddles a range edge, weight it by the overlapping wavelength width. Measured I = 0.6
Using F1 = -0.32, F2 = -0.18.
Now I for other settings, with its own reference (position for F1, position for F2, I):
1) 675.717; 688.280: -1.2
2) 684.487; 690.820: -16.0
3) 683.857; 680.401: -1.4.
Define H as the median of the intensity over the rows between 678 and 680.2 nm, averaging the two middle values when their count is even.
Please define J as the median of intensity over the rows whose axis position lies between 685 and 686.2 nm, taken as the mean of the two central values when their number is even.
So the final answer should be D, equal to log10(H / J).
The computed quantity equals 0.008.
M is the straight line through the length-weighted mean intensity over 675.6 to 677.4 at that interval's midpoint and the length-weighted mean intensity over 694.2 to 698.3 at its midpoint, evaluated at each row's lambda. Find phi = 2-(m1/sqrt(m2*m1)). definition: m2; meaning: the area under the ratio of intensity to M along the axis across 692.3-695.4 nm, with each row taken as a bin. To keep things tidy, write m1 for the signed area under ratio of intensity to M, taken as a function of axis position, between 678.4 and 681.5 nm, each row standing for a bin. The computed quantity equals 1.00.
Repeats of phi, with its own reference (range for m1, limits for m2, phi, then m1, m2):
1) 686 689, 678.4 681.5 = 1.01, 3.02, 3.11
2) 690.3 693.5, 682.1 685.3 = 1.00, 3.22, 3.23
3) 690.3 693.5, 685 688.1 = 0.98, 3.22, 3.11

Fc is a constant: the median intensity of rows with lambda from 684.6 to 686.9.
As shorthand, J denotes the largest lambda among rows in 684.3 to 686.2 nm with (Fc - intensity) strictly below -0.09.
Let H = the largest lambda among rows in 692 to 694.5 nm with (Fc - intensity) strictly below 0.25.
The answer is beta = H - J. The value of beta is 8.57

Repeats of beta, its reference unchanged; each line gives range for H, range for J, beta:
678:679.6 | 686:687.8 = -8.18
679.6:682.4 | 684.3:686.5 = -4.10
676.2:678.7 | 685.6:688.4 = -9.12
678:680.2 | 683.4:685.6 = -4.71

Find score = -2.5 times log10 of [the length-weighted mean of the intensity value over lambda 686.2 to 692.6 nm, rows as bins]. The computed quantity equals -3.29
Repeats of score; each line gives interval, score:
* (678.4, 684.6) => -3.31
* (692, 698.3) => -3.28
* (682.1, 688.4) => -3.30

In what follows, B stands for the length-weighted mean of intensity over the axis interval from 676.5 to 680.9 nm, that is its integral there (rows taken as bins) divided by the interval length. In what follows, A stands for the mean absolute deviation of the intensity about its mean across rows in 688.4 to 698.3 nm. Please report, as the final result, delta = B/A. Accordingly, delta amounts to 115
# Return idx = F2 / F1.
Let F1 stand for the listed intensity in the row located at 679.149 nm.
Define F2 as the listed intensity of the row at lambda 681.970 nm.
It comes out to 1.00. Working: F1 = 21.02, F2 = 20.95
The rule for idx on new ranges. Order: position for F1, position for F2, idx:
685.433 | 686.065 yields 1.02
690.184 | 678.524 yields 1.02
